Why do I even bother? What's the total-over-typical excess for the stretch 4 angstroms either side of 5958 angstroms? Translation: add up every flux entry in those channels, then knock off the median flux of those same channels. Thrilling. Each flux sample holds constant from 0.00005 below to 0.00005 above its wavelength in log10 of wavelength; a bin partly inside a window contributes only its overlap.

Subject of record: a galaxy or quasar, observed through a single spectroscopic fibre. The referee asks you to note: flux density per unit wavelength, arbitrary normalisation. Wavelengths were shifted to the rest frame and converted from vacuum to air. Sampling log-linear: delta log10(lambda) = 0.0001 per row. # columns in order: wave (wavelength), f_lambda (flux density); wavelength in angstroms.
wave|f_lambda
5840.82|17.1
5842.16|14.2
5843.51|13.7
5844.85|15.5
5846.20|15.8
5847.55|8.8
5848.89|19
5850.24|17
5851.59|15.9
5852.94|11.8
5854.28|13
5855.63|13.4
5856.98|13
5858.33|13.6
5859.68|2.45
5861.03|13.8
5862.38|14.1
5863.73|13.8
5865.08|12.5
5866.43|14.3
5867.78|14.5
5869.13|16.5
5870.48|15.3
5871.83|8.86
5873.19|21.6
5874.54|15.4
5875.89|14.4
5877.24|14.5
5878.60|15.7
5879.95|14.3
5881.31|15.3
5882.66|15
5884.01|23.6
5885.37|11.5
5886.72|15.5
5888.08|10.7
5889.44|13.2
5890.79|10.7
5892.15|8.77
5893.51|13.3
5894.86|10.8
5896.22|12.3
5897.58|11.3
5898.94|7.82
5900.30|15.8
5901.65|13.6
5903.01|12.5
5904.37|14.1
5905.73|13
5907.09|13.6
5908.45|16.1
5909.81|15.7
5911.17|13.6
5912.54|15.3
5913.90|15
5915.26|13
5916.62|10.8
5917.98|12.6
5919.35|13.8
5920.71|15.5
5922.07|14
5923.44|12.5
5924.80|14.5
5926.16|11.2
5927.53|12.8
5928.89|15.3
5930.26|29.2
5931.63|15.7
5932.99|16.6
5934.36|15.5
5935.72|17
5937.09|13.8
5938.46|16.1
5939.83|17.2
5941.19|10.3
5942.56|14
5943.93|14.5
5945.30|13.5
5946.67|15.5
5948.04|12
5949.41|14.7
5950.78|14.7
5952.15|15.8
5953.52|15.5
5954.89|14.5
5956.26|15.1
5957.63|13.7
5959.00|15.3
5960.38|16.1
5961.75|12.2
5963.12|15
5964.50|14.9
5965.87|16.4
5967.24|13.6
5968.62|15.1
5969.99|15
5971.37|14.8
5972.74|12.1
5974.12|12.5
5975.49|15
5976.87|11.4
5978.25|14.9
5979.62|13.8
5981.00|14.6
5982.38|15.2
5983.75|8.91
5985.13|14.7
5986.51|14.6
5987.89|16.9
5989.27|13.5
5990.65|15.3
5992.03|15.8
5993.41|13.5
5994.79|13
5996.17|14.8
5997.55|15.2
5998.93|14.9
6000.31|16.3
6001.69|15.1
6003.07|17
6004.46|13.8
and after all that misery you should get 72.1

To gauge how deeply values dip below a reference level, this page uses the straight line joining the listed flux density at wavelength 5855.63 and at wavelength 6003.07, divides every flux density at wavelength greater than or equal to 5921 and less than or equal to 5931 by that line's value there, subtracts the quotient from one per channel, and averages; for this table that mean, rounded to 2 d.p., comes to -0.03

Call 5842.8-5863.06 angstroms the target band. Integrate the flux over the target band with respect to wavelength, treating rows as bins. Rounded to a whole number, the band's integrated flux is 271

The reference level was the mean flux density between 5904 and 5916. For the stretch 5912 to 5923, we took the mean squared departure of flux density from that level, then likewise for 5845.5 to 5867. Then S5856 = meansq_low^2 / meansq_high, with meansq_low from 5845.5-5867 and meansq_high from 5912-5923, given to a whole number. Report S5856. 74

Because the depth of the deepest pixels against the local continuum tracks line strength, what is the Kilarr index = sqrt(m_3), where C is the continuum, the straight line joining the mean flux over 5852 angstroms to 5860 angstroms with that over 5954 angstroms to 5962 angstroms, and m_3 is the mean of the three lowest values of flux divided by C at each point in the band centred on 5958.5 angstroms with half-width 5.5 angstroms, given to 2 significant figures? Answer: 0.96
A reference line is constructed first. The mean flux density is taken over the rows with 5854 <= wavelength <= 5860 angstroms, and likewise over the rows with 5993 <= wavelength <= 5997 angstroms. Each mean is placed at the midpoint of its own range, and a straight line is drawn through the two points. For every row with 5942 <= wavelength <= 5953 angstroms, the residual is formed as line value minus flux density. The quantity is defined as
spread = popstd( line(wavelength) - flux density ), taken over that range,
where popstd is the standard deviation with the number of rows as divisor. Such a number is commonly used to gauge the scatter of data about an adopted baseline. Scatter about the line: 1.1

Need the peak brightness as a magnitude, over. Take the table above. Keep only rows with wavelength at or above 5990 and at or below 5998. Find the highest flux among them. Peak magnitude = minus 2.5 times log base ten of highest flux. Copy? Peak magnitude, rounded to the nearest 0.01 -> -3.00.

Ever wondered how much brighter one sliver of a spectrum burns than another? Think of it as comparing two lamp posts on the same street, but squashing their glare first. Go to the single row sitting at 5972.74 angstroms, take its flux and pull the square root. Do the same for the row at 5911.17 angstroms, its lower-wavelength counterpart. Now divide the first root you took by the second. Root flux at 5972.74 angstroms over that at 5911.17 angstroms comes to 0.94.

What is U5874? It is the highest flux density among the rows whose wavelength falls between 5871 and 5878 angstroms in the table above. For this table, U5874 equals 21.6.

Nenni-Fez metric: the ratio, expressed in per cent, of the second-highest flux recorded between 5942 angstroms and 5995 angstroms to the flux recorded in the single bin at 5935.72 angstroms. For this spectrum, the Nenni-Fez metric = 96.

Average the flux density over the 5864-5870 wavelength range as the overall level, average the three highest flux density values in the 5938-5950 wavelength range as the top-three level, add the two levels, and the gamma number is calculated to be 30.7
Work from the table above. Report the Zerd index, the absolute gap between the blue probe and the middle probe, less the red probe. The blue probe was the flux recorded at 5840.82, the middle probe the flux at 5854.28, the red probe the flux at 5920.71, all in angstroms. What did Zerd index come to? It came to -11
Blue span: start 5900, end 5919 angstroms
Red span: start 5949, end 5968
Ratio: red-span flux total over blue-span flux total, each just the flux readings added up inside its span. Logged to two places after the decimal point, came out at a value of 1.07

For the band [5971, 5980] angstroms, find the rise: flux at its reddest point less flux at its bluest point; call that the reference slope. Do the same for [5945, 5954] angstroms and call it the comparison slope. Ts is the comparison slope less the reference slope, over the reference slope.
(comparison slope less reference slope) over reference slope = -3.0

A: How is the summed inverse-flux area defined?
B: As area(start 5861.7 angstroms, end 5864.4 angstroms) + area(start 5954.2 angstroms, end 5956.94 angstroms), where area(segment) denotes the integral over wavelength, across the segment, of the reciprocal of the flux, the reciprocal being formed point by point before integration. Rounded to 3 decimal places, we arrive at 0.379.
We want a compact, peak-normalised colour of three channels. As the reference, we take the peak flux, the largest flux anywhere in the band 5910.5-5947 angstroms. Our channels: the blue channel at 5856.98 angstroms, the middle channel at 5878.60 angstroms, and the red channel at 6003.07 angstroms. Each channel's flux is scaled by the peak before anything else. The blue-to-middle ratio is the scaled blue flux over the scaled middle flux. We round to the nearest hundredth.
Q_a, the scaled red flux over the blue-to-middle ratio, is 0.70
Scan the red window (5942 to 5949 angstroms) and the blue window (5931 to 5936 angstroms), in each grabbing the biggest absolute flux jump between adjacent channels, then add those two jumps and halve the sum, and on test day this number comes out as 2.5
